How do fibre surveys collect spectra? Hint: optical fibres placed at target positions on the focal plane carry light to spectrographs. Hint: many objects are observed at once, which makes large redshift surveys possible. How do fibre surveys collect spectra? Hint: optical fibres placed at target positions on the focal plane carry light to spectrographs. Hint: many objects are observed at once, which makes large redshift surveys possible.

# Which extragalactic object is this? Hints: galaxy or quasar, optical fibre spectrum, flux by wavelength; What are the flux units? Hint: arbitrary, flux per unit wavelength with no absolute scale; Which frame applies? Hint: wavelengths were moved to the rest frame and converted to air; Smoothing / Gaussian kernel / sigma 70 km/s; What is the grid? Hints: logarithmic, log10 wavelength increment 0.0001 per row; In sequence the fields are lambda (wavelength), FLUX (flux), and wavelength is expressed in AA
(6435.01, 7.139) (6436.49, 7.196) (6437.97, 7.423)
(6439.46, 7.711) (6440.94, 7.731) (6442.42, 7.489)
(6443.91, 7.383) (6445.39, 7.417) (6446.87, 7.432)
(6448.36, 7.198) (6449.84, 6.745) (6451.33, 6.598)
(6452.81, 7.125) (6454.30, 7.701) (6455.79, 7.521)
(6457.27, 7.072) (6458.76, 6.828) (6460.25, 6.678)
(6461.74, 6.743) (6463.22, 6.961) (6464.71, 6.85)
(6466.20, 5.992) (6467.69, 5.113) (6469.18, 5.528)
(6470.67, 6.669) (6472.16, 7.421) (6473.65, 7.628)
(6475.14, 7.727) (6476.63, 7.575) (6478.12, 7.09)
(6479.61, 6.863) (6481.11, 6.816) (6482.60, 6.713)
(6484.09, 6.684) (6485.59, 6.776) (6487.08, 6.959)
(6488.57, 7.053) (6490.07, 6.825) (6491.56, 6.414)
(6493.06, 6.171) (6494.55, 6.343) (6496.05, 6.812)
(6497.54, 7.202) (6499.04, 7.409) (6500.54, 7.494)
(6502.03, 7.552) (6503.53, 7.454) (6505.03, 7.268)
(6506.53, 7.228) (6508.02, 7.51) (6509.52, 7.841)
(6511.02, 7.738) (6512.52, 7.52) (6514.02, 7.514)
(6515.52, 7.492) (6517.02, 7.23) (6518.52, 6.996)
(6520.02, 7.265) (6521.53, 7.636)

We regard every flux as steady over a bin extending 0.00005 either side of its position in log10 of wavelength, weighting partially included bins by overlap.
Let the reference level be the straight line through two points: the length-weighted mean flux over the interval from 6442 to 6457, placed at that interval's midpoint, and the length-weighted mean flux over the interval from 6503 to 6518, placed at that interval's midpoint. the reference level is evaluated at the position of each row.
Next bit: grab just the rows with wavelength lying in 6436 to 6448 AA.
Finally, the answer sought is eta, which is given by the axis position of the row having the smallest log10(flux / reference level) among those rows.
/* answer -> 6436.49 AA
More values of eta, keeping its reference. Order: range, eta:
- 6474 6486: 6484.09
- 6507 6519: 6518.52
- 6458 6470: 6467.69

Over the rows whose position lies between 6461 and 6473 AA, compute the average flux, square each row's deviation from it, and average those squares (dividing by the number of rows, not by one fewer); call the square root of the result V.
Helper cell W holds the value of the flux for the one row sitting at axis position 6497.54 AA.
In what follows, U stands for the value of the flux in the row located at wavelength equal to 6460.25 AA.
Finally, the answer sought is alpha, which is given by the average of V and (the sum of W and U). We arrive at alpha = 7.31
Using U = 6.678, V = 0.7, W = 7.202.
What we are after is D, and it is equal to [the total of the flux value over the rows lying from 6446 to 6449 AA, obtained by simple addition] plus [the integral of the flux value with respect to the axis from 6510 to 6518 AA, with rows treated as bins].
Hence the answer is 75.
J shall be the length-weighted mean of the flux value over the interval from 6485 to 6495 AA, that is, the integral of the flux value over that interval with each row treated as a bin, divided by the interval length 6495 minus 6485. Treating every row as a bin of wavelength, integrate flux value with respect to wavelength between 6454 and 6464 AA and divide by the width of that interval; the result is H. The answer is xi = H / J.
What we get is 1.06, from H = 7.0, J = 6.66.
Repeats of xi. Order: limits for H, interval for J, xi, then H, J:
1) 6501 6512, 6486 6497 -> 1.13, 7.5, 6.67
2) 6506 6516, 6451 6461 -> 1.07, 7.6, 7.09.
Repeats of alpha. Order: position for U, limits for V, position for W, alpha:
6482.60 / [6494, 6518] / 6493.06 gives 6.62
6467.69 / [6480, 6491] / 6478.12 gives 6.16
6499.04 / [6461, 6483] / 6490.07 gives 7.48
